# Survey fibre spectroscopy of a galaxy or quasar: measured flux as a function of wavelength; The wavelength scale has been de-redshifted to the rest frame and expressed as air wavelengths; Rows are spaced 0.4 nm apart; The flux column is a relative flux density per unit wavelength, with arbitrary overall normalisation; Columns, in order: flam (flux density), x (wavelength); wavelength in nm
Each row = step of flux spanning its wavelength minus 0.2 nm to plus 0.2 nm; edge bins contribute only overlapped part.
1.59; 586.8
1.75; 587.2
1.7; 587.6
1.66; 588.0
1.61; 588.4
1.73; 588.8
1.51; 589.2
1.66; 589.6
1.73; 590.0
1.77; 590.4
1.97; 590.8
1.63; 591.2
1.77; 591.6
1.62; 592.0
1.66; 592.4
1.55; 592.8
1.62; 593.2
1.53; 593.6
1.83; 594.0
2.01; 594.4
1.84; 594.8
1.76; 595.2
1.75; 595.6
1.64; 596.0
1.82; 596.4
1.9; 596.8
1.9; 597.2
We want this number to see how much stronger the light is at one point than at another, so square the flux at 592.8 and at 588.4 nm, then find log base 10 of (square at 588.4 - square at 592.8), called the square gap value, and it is -0.72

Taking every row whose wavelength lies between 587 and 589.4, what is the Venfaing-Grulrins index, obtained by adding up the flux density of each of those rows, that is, 10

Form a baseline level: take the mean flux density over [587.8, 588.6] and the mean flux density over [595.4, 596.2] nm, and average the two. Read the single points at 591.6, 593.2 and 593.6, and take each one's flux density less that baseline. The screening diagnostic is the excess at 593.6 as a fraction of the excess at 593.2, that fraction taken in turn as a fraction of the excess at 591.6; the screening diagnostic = 29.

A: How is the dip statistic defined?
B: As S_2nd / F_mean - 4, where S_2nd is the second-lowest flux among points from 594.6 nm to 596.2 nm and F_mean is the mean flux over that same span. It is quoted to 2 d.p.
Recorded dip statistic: -3.00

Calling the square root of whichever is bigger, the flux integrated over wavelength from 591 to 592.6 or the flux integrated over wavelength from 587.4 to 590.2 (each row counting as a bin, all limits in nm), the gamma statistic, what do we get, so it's 2.15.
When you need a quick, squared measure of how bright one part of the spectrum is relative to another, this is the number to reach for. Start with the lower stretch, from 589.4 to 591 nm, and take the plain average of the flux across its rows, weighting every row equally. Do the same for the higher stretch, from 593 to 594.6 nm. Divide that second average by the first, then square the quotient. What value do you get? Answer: 0.96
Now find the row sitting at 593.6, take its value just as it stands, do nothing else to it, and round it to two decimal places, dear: 1.53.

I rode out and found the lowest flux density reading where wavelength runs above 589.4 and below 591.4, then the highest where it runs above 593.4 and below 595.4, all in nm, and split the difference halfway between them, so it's 1.820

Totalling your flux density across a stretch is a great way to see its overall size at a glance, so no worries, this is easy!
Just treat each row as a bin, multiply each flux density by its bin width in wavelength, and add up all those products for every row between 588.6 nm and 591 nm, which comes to 4.1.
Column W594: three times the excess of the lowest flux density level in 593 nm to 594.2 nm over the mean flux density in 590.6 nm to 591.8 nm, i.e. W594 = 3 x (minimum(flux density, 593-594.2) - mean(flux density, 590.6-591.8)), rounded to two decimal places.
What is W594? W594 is -0.78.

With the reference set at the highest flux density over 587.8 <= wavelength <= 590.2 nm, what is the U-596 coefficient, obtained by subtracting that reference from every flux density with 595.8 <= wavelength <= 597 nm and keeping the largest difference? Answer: 0.17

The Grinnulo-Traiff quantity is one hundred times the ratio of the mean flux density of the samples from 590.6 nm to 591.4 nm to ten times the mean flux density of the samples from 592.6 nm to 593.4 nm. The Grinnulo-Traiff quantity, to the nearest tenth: 11.4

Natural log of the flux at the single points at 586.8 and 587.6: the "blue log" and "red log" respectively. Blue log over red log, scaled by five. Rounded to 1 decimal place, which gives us 4.4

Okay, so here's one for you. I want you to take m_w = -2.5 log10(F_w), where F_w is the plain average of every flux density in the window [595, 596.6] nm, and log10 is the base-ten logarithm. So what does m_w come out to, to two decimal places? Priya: -0.60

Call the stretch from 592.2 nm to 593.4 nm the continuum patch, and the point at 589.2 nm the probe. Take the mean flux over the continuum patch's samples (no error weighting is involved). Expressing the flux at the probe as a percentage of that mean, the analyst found 94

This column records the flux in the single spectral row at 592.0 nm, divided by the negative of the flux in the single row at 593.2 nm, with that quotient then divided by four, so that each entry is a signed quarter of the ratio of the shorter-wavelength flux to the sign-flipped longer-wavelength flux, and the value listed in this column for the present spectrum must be -0.250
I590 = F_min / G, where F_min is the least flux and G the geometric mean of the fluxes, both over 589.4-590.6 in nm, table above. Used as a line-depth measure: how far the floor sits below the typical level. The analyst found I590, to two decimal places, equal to 0.97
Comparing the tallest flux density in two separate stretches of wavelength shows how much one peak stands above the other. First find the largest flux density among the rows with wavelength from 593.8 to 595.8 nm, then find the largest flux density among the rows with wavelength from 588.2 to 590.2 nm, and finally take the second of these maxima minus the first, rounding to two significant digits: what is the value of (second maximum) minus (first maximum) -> -0.28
